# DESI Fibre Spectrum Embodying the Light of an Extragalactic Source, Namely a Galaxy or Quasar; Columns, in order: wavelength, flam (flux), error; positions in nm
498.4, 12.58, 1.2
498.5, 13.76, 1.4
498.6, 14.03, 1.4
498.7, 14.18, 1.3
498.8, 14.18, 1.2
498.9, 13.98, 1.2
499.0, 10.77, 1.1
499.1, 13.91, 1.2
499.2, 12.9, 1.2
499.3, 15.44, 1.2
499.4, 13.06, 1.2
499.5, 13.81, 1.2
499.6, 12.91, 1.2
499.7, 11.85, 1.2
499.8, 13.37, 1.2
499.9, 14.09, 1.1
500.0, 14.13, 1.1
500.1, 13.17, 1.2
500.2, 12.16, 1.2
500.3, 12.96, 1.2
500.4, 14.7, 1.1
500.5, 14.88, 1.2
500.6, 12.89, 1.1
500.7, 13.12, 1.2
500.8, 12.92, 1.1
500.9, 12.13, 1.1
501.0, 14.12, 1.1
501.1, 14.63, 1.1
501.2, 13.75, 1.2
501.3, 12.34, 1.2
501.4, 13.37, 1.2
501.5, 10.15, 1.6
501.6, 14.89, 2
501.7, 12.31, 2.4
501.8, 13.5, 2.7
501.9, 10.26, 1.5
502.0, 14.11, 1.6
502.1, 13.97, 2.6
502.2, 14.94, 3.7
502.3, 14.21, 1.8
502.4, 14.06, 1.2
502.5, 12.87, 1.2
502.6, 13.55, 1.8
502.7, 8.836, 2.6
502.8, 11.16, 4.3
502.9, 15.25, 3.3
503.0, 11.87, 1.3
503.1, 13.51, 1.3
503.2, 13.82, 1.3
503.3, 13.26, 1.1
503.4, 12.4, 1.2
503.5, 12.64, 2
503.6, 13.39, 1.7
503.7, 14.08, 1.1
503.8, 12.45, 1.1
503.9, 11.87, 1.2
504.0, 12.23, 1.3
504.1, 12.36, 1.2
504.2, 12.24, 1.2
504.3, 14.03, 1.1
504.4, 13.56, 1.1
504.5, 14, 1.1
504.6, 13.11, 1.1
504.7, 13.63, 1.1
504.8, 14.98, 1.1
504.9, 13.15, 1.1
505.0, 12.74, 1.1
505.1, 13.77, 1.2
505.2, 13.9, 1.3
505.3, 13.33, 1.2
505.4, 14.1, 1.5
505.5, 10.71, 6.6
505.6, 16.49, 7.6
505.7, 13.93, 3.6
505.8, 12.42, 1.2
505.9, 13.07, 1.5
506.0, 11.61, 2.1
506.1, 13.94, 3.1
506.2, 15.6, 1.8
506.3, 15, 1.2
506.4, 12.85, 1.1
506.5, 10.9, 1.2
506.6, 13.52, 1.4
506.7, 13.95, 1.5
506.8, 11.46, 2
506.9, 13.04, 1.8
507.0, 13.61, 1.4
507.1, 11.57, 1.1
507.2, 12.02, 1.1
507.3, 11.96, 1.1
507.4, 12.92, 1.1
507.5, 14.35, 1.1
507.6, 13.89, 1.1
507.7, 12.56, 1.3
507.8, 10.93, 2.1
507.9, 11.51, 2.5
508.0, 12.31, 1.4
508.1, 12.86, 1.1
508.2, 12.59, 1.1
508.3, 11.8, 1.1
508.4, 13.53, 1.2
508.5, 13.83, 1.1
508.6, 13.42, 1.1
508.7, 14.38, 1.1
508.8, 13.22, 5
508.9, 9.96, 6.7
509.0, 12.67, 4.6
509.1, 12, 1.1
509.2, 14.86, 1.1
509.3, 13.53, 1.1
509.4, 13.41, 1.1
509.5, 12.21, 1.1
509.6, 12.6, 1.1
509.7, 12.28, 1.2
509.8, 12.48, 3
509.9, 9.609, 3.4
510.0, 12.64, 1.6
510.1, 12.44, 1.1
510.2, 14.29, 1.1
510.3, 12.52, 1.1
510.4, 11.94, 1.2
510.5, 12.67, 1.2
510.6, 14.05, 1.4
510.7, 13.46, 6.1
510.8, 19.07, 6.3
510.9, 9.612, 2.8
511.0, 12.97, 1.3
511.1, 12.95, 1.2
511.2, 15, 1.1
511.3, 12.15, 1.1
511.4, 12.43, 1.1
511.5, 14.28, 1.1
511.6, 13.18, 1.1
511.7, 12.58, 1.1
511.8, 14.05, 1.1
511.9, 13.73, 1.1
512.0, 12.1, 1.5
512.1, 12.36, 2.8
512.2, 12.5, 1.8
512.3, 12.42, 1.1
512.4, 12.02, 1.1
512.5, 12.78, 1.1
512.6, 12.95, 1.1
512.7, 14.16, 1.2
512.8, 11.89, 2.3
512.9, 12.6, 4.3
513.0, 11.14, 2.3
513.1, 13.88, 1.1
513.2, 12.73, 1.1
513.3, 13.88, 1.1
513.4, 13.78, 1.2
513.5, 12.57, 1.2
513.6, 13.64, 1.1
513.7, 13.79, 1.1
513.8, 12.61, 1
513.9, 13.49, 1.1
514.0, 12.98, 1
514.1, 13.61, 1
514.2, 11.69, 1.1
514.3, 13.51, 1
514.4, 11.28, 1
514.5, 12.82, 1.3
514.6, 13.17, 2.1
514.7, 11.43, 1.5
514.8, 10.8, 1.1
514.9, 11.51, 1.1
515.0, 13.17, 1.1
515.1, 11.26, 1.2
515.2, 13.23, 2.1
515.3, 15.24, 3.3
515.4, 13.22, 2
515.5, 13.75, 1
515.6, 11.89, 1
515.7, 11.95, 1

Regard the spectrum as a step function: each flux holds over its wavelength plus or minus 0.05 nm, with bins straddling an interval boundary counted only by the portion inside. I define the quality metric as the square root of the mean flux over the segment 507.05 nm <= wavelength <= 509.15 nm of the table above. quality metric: 3.55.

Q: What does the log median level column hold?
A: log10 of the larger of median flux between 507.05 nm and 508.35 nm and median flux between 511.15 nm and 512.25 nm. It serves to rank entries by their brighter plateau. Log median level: 1.10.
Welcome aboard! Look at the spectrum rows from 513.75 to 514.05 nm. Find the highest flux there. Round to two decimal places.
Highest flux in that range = 13.49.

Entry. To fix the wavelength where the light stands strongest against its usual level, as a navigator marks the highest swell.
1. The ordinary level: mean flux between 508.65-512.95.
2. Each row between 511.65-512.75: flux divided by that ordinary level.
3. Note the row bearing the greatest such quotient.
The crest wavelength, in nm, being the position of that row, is 512.7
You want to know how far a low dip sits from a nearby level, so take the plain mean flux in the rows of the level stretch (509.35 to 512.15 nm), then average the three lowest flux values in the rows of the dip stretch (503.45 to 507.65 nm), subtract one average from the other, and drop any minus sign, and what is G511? 1.94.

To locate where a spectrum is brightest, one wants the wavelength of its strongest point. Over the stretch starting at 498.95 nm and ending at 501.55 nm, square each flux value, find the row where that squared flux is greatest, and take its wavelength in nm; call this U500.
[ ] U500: 499.3 nm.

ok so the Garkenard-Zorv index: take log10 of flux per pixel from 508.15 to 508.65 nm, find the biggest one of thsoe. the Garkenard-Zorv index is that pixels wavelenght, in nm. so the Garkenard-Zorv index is 508.5 nm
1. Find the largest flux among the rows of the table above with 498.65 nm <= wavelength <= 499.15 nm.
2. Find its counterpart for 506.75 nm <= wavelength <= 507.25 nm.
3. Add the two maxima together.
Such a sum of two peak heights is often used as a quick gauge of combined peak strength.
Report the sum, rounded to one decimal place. 27.8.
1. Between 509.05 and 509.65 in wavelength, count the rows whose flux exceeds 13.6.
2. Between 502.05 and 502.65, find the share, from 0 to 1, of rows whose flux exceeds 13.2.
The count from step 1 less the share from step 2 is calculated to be 0.2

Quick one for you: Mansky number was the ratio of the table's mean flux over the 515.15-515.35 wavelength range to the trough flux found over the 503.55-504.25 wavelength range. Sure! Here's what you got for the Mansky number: 1.20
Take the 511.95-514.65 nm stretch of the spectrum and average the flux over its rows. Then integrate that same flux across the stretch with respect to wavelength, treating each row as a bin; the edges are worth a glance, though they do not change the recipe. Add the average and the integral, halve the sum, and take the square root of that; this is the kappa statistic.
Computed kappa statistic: 4.9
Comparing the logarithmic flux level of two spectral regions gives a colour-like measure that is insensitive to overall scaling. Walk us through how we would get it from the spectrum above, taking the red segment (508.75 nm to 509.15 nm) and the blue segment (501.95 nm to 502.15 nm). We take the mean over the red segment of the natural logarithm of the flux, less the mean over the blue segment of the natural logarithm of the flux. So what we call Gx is -0.17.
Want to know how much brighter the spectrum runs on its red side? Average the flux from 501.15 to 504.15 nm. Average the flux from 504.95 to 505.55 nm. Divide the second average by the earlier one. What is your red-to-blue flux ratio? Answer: 1.01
